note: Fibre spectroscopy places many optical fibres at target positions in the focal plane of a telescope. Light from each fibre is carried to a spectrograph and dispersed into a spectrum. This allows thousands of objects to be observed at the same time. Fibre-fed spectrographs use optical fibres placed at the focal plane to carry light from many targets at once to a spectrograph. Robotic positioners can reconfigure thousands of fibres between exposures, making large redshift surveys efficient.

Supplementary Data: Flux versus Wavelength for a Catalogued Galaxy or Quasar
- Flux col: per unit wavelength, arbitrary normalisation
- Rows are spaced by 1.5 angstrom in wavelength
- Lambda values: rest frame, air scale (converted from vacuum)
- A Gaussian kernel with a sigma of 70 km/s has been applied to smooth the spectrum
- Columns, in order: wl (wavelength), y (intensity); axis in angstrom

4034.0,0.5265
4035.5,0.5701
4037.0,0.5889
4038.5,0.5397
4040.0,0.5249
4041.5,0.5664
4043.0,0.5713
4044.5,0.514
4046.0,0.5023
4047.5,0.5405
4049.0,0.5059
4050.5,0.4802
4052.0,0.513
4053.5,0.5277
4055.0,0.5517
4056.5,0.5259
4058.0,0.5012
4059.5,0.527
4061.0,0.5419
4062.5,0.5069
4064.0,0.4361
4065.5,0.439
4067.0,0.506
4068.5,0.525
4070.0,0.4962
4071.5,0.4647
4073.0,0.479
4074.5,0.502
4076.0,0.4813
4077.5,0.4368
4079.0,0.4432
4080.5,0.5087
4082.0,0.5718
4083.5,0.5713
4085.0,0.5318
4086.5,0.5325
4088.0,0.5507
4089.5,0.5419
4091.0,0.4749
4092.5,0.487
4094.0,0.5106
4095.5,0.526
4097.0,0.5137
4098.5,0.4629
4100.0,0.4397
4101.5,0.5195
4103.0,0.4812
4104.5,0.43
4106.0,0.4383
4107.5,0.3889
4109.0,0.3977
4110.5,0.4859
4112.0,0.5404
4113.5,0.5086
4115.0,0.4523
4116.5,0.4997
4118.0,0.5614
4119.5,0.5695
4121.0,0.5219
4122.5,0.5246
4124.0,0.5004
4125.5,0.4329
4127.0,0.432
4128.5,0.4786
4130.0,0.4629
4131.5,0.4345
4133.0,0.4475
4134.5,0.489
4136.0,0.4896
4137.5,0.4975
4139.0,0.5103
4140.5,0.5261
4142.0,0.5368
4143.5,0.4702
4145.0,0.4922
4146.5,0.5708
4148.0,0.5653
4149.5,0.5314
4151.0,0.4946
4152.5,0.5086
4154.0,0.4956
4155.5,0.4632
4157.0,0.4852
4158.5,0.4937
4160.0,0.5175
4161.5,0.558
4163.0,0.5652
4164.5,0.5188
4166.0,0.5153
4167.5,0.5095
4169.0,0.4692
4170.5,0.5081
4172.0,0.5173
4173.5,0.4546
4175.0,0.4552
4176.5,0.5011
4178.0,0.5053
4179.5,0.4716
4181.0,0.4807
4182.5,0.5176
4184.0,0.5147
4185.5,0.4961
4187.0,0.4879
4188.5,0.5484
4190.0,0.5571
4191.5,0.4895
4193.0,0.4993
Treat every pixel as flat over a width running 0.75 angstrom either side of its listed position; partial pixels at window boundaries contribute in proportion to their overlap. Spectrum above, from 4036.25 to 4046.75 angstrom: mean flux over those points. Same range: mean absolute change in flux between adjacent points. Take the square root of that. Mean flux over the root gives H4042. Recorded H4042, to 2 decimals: 3.15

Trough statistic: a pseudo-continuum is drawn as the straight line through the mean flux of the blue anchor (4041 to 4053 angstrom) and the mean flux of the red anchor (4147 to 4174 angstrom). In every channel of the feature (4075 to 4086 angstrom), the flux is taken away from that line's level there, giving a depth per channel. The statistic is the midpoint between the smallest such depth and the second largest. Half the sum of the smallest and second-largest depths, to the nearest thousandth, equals 0.012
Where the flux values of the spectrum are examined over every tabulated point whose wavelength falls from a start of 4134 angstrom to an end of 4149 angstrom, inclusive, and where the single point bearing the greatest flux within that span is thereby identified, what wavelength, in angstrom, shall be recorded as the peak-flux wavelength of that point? 4146.5 angstrom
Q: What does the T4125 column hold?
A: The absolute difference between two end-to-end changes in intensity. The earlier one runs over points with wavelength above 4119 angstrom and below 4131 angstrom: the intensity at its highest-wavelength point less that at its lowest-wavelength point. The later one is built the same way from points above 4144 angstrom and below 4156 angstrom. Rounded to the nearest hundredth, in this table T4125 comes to 0.08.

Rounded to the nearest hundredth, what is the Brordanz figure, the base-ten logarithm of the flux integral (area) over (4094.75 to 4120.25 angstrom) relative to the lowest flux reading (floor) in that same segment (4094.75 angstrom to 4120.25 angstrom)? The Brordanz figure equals 1.50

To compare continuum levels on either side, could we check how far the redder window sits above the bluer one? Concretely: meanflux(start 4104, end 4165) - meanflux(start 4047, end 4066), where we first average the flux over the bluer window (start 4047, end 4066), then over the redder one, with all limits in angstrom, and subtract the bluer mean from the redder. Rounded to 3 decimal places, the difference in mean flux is -0.013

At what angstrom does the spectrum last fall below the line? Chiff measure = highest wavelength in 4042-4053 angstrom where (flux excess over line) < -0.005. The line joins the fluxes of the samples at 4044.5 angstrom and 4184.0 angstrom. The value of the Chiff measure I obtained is 4050.5 angstrom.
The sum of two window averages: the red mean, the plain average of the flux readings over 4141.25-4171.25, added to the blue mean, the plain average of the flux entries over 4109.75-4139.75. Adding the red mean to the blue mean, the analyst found 1.005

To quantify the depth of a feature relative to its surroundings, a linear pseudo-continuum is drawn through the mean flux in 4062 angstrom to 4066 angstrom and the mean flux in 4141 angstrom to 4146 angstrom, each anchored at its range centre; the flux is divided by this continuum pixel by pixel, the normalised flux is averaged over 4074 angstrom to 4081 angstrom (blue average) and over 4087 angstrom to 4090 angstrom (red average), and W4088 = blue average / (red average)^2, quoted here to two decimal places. 0.76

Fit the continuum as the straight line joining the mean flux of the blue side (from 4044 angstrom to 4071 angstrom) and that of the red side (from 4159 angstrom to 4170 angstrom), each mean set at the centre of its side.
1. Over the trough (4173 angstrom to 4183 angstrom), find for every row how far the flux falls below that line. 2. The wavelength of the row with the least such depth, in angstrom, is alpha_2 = 4182.5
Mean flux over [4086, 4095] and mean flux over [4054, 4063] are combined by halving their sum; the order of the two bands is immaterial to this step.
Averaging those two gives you 0.521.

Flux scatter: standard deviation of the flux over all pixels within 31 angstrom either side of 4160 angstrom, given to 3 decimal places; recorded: 0.033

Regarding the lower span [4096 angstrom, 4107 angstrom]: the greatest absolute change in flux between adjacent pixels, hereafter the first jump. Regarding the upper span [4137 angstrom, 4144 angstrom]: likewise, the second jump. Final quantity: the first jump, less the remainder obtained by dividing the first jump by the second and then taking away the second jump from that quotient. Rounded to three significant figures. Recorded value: -1.05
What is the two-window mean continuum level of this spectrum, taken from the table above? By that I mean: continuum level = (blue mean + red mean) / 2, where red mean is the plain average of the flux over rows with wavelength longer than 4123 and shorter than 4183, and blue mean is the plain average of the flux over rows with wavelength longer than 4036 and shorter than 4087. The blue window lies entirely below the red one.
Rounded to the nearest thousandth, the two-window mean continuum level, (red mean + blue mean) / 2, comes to 0.505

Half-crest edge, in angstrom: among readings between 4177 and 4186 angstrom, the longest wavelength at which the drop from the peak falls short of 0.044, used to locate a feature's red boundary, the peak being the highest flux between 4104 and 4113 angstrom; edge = 4184.0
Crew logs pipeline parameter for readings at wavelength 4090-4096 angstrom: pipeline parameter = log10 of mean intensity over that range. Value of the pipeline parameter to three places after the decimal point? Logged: -0.301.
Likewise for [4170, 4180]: -0.312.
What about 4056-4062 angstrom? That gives -0.281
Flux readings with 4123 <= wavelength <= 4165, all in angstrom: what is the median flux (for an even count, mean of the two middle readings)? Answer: 0.495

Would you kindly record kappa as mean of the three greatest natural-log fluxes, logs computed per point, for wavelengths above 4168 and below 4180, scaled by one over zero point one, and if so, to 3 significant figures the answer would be -6.73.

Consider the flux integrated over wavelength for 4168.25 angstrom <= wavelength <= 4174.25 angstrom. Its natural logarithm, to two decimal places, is 1.07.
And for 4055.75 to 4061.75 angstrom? 1.15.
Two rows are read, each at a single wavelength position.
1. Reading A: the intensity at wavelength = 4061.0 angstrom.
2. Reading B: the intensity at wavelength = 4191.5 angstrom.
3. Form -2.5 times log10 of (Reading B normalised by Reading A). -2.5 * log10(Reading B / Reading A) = 0.11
